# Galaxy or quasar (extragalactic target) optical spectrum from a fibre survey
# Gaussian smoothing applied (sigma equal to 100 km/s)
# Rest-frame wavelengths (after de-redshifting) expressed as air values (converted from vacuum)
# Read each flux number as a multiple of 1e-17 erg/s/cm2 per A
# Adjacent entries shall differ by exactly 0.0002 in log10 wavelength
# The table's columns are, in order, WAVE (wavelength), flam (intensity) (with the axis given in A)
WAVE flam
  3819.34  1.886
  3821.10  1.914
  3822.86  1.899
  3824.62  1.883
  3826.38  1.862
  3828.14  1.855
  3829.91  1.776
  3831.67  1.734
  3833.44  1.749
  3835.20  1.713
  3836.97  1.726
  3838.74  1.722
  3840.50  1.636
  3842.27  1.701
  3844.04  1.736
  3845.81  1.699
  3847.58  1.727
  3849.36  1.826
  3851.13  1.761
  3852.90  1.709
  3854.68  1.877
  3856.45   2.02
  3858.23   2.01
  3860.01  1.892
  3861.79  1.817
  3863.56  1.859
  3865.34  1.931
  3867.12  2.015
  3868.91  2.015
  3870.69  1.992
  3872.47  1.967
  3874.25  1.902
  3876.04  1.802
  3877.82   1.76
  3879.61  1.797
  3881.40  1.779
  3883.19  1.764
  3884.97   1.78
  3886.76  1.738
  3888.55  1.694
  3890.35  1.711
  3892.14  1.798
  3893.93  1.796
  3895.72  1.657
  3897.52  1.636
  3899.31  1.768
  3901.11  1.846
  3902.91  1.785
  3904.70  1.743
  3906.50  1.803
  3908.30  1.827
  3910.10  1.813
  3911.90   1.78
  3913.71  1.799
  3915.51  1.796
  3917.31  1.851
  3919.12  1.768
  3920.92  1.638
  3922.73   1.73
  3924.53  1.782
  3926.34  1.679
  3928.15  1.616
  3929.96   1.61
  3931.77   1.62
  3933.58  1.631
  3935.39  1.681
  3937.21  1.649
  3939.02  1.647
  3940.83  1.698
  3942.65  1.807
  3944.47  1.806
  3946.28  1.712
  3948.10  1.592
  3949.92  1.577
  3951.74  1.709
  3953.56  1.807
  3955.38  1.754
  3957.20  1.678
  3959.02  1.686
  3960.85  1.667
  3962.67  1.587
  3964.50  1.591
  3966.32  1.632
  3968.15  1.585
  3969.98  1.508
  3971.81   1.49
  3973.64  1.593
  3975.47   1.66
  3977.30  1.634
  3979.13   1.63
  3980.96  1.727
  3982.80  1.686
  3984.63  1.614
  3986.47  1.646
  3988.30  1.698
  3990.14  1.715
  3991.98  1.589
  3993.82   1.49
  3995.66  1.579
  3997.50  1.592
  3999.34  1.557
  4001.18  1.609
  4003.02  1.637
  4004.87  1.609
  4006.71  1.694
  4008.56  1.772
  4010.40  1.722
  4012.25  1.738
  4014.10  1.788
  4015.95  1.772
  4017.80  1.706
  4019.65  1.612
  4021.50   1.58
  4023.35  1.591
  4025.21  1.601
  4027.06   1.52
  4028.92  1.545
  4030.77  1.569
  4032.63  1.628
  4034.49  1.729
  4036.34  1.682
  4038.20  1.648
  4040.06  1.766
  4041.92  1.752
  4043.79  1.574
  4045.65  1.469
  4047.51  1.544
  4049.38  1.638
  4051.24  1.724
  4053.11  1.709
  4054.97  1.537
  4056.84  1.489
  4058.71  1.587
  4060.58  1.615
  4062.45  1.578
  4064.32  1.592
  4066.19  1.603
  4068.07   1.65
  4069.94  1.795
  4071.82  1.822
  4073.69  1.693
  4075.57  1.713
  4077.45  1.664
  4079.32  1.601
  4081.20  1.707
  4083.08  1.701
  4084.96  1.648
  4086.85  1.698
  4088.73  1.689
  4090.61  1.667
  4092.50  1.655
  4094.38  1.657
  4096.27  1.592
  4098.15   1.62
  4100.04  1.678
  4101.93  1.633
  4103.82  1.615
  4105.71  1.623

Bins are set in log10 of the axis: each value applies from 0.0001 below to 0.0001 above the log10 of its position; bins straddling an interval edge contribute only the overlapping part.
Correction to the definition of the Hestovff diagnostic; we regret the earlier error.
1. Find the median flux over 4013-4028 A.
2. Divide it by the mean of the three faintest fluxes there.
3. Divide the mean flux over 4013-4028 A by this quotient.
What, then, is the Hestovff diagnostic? 1.60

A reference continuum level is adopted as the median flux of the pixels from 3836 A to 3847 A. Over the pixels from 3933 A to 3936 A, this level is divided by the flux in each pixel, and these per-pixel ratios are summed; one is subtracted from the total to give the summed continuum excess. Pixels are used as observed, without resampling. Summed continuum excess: 1.07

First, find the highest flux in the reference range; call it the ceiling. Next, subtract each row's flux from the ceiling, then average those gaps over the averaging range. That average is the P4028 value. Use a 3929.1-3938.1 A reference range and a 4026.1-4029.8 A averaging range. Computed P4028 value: 0.15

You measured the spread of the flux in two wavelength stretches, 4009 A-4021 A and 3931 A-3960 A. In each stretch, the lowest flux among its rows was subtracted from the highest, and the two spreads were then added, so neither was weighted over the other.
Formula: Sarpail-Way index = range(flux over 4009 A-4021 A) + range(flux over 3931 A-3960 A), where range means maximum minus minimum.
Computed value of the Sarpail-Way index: 0.41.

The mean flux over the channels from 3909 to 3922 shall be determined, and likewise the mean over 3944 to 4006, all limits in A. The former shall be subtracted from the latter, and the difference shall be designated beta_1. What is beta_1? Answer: -0.14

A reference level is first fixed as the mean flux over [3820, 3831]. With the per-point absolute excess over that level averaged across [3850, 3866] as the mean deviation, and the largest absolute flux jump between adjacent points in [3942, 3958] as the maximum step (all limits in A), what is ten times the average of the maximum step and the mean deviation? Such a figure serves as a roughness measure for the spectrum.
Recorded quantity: 1.06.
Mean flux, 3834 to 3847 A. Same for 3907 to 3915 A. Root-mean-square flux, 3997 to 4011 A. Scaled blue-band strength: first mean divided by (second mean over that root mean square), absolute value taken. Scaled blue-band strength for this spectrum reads 1.56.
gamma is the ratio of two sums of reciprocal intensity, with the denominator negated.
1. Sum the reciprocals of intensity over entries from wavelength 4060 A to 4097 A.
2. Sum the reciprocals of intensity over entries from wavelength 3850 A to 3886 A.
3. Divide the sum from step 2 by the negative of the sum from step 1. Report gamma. -0.89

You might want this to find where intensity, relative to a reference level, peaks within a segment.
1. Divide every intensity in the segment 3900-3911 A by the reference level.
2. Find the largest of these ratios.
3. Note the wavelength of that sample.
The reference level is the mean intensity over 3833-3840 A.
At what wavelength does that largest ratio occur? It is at 3901.11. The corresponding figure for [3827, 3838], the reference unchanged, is 3828.14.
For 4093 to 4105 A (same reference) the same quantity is 4100.04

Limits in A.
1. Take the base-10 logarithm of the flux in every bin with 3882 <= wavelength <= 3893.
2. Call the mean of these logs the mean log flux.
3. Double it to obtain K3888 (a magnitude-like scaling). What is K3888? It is 0.485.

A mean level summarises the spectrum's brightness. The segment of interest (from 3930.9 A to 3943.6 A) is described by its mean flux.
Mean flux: 1.68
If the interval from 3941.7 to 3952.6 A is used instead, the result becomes 1.70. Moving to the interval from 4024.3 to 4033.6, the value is 1.57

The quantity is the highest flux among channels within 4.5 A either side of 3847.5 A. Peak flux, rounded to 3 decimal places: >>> 1.826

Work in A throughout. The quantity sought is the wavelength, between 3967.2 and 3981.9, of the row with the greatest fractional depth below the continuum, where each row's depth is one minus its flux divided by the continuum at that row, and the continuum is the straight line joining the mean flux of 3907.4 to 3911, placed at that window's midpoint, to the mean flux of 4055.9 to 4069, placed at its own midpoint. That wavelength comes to 3971.81 A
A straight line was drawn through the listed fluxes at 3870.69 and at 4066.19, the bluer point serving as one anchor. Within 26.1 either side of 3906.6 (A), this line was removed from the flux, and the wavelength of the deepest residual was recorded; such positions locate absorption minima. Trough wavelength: 3897.52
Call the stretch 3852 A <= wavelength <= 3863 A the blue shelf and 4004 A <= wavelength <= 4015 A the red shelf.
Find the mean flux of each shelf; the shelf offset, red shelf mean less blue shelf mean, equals -0.17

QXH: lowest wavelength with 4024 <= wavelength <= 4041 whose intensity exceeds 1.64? 4034.49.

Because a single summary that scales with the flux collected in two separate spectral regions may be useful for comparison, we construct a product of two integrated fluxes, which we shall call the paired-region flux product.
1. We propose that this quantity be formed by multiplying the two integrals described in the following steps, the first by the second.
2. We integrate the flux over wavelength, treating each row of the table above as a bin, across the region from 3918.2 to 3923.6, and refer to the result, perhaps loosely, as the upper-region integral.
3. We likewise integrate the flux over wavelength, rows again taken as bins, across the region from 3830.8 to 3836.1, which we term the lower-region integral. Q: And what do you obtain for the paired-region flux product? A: 85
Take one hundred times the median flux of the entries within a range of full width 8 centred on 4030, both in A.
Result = 156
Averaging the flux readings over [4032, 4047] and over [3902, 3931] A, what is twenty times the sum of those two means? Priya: 68.1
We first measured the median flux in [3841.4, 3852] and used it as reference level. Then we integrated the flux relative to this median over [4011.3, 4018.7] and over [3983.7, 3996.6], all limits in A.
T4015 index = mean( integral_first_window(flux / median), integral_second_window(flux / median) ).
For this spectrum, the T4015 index 10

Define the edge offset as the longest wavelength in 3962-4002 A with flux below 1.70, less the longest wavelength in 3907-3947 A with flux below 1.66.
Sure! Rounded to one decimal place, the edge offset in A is 62.2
